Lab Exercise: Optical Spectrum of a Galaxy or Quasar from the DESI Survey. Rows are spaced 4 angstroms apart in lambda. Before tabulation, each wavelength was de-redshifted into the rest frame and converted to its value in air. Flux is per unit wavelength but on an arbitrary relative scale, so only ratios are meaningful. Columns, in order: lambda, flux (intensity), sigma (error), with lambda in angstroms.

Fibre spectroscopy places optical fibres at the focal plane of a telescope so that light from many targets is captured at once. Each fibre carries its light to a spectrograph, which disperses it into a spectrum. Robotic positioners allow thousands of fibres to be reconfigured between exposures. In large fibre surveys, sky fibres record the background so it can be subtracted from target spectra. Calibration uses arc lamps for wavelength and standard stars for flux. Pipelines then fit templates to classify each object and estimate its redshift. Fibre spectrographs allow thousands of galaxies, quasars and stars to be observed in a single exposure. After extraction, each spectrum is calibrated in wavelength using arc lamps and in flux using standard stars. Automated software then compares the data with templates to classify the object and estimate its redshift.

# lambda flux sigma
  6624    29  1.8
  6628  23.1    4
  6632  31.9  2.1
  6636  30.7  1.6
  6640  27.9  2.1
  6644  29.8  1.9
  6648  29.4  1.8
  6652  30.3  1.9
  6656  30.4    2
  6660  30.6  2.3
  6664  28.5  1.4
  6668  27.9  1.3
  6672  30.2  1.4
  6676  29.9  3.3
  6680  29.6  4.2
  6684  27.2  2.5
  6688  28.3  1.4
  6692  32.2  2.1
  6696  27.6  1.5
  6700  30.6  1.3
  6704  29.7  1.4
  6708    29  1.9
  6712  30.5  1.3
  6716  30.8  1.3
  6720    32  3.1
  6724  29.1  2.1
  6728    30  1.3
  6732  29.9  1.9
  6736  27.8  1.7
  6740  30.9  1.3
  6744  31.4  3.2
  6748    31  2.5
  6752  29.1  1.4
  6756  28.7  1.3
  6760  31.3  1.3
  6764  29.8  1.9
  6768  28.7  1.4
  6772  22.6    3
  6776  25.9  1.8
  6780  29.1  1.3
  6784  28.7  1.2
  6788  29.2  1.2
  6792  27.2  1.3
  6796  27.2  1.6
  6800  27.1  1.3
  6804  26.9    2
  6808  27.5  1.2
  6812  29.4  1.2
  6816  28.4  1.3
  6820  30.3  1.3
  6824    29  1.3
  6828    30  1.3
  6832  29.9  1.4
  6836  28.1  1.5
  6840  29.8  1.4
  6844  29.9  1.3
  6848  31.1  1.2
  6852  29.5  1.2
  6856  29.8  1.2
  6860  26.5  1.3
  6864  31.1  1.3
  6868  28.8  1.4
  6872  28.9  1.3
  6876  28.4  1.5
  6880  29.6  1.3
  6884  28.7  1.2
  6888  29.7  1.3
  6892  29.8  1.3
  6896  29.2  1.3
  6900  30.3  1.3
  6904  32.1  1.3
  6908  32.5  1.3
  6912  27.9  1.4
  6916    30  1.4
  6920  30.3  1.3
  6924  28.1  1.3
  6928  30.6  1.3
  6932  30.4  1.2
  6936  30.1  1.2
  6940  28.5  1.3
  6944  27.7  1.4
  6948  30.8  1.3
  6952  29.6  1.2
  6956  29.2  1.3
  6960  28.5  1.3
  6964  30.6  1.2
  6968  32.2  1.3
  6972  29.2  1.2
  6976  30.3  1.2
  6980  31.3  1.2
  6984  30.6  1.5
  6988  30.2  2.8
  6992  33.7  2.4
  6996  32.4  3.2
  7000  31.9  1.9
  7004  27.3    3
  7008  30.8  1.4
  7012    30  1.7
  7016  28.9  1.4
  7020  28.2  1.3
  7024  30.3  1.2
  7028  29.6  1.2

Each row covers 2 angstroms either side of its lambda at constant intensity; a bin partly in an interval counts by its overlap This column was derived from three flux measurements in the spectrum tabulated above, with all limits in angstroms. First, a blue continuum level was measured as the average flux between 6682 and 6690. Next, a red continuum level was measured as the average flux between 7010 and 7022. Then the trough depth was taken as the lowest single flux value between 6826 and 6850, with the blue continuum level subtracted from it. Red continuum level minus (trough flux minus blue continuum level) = 28.7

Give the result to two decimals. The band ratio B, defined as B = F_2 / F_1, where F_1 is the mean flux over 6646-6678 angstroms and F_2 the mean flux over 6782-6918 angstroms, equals 0.98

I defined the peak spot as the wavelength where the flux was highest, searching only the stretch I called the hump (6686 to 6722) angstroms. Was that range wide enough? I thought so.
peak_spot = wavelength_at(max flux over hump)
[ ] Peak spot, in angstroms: 6692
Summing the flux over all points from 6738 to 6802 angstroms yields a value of 458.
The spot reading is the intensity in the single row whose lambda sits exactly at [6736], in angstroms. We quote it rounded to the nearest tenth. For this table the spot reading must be 27.8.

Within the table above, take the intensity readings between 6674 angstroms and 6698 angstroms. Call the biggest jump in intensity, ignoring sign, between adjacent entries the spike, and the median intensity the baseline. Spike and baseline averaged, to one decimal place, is 16.8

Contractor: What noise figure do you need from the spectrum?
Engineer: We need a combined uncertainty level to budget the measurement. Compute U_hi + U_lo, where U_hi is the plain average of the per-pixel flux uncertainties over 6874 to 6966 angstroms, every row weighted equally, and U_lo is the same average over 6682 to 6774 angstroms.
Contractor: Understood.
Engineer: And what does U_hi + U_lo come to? 3.1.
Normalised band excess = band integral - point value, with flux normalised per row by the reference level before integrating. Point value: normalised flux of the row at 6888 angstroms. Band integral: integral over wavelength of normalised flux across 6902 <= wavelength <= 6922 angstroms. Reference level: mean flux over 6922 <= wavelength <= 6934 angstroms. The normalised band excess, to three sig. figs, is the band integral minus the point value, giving 19.6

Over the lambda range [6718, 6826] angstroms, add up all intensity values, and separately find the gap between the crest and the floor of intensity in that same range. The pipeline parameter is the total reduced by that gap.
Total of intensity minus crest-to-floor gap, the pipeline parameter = 769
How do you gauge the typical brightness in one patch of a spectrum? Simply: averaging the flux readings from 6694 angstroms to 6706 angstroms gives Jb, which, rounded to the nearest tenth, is 29.3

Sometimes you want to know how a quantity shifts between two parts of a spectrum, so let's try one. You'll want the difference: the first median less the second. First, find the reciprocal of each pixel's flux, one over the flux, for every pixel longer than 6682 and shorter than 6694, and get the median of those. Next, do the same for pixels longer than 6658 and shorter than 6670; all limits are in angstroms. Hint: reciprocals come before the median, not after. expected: 0.0002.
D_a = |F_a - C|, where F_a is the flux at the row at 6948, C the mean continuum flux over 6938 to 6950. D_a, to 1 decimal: 1.8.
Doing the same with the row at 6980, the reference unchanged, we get 2.3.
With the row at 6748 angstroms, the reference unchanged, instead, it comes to 2.0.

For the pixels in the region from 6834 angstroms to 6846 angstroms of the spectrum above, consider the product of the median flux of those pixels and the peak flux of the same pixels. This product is 891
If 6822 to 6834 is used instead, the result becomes 897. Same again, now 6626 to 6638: 979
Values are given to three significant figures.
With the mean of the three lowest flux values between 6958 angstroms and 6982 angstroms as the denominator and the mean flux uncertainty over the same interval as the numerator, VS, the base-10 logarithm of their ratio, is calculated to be -1.38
